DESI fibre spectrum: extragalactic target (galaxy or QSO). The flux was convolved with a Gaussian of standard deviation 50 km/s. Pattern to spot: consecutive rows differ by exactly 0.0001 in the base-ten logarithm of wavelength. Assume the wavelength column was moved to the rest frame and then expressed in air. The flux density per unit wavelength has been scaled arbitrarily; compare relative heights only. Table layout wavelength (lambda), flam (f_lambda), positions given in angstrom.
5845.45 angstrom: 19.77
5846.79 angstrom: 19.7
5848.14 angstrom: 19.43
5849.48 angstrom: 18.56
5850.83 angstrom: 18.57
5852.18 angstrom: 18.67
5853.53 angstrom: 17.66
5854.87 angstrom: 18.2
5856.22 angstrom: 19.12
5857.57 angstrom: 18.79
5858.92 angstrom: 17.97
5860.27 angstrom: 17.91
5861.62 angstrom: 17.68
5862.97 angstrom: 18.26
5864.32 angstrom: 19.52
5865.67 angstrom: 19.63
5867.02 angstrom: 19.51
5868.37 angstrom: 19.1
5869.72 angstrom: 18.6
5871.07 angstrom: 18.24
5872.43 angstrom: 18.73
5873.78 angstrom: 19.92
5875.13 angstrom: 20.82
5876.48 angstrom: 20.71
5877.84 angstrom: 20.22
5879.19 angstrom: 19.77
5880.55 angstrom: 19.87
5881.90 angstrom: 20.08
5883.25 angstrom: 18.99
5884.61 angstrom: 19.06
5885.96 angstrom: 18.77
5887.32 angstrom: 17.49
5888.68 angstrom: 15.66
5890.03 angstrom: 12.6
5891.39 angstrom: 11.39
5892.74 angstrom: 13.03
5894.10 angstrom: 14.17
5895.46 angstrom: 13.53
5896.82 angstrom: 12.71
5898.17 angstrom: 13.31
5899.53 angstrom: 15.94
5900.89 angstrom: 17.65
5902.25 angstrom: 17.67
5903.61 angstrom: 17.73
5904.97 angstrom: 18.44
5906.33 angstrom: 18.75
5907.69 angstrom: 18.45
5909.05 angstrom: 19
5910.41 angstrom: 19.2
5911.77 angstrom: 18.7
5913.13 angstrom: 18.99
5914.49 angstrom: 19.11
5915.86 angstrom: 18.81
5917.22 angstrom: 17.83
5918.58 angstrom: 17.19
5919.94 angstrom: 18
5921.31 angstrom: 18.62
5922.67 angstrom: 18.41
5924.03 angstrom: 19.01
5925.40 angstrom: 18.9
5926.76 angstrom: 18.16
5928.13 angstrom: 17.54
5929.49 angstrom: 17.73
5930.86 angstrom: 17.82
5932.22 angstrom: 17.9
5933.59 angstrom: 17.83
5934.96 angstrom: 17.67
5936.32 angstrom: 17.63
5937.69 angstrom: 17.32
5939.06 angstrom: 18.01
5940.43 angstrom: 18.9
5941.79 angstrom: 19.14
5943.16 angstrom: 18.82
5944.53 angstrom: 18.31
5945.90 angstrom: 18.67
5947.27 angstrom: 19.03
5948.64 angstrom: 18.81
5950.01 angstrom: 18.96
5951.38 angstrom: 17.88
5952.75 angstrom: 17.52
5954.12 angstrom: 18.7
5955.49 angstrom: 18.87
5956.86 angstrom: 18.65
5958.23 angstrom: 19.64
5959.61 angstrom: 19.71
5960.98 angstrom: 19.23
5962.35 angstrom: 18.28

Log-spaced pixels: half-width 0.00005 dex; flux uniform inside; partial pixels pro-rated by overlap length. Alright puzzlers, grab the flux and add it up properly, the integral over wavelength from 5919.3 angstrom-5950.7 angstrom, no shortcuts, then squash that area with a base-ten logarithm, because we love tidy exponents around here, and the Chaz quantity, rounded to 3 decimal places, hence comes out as 2.760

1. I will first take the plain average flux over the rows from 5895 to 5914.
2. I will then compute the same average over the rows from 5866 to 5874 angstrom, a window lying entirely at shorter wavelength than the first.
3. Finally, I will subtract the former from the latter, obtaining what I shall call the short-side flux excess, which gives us 2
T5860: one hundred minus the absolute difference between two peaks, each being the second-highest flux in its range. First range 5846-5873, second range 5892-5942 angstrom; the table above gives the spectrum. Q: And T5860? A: 99.5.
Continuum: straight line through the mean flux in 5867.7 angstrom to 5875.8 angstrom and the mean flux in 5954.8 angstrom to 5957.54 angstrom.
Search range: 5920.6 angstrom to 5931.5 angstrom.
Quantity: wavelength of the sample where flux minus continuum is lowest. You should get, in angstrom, 5928.13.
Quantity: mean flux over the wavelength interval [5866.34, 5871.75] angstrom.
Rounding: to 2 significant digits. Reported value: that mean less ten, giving 8.9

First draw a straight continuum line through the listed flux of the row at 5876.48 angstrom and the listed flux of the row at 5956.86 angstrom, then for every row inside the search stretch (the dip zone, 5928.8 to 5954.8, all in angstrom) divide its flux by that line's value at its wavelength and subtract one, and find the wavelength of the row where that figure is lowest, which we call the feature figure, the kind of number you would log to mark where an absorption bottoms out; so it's 5937.69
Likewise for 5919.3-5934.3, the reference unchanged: 5928.13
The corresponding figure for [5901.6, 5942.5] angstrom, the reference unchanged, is 5918.58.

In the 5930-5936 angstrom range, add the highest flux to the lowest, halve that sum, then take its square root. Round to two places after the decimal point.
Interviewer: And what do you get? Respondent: 4.22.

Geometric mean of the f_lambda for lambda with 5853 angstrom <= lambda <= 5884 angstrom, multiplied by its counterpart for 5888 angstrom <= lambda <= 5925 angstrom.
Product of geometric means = 317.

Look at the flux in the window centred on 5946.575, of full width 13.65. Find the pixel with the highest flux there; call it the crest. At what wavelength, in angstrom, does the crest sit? 5941.79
